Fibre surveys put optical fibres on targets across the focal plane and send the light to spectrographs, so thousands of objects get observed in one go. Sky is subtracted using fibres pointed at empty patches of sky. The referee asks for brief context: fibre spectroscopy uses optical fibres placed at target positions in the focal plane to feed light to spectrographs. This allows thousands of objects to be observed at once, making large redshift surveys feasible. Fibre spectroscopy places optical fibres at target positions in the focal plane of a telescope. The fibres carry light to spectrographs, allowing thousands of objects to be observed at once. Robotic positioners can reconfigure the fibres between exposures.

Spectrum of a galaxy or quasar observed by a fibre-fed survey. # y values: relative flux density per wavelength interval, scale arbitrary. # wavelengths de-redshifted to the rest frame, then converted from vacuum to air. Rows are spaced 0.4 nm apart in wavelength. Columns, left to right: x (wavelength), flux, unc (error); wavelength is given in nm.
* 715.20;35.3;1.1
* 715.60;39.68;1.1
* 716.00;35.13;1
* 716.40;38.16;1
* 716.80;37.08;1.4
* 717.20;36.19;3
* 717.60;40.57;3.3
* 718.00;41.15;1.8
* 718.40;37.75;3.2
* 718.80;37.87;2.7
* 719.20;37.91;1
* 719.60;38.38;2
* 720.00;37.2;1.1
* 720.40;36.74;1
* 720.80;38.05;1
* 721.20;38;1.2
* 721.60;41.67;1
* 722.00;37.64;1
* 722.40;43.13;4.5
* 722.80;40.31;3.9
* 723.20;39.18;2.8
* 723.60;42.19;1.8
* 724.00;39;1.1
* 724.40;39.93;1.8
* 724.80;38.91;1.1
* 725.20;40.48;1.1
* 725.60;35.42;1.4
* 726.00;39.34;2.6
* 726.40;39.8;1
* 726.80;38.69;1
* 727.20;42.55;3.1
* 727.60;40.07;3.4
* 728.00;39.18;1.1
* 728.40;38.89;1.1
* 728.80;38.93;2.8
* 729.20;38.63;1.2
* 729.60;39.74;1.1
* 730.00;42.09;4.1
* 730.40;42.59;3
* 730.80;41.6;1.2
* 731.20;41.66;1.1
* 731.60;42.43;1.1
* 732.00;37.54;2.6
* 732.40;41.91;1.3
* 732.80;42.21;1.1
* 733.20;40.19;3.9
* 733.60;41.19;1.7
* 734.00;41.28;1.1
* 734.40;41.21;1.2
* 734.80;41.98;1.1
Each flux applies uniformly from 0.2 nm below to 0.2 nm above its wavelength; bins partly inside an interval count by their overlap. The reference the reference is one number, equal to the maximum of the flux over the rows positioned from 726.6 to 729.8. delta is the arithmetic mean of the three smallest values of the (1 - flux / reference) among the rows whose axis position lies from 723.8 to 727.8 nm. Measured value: 0.036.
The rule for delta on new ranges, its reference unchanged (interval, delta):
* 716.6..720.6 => 0.059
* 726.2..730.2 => 0.023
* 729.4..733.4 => 0.003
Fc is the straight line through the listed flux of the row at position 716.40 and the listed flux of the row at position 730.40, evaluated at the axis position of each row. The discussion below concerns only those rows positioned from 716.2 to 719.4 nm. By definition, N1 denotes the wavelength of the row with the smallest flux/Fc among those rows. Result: 717.20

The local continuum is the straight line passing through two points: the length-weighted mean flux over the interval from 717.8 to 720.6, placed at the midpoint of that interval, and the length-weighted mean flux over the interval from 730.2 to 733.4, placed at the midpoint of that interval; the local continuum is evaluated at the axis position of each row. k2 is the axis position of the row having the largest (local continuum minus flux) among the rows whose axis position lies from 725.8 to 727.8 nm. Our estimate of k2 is 726.80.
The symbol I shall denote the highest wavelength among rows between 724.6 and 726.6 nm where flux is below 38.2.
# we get 725.60 nm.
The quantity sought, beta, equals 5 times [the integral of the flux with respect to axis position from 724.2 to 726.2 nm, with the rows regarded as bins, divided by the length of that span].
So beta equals 194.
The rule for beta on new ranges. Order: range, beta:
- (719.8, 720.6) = 185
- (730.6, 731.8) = 209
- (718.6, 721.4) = 189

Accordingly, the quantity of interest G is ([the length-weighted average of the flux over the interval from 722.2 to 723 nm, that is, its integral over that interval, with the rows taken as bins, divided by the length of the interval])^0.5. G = 6.46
